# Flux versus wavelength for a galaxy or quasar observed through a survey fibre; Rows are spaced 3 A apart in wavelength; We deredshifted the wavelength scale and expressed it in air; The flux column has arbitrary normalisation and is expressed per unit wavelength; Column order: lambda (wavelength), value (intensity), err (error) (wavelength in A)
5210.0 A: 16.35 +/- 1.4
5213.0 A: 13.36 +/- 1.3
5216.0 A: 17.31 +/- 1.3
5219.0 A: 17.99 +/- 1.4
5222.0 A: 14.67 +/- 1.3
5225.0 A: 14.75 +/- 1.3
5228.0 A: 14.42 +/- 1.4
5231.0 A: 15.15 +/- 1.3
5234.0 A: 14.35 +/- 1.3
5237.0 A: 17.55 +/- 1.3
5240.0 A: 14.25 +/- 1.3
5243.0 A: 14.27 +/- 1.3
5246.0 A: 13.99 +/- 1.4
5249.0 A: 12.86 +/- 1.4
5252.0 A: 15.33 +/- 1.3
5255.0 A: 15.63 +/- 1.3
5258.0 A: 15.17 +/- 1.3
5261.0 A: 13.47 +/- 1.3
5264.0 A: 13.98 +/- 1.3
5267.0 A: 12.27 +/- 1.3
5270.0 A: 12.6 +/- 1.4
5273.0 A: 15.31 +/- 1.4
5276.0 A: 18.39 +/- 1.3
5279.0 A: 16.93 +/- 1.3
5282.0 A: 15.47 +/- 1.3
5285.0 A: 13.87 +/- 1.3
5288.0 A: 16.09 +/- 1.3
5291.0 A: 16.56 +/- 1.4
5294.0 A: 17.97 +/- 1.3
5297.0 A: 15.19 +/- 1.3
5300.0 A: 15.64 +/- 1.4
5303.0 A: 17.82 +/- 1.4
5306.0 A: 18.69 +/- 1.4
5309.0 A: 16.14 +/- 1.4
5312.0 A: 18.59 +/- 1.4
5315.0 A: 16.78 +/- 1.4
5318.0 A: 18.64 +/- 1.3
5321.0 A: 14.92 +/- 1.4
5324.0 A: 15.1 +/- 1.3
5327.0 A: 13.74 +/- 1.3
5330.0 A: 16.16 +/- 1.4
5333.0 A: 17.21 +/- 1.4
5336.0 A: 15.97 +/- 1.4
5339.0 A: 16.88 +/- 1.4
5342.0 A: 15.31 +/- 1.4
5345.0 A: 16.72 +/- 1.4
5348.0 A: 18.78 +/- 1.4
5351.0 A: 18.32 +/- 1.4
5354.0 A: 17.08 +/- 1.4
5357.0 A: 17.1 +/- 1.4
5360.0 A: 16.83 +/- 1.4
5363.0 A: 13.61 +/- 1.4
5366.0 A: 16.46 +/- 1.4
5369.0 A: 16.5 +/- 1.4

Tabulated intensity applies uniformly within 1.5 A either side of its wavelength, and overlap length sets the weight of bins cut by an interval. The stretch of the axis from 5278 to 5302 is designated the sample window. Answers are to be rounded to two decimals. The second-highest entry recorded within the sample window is 16.93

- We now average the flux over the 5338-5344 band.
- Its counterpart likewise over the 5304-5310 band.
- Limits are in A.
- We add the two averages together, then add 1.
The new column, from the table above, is 35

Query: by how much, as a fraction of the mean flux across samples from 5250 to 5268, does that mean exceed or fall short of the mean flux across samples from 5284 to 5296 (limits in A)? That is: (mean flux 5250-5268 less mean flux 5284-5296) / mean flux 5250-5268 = -0.13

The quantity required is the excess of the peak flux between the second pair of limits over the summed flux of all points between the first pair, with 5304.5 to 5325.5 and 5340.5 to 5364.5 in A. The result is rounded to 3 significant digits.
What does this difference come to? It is -100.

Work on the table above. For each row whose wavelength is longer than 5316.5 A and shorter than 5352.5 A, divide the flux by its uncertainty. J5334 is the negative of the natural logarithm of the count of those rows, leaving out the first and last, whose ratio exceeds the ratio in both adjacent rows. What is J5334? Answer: -1.39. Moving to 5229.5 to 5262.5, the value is -1.10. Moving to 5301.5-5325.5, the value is -1.10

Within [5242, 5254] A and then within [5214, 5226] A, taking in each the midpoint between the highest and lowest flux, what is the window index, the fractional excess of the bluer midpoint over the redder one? 0.16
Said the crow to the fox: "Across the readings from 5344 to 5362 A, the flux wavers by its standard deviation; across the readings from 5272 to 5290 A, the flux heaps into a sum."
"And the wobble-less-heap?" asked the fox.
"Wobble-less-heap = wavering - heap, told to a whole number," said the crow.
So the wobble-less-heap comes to -95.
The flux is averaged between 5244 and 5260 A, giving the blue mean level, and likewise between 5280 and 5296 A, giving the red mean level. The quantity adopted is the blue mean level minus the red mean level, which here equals -1.4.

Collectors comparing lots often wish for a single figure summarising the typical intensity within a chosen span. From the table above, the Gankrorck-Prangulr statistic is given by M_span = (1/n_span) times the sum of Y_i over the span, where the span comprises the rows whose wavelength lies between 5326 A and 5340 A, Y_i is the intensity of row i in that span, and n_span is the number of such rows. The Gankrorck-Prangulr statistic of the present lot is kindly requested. 16.0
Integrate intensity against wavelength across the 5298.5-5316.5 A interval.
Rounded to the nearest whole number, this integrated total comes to 311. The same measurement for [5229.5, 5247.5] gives 269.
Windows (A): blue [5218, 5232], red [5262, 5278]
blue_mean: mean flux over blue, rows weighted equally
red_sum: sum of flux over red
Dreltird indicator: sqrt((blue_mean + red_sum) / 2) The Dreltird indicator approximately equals 6.63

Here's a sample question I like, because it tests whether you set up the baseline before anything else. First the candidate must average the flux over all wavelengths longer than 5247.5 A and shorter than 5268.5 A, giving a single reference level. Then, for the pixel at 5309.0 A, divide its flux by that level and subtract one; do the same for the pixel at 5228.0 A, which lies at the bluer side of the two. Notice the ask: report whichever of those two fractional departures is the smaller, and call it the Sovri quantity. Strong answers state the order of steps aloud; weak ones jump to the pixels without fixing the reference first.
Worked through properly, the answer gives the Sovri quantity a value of 0.023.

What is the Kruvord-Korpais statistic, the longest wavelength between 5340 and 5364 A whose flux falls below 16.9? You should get 5363.0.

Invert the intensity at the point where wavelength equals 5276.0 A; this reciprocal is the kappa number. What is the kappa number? 0.054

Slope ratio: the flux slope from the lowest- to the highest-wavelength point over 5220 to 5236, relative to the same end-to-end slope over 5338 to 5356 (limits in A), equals -2.0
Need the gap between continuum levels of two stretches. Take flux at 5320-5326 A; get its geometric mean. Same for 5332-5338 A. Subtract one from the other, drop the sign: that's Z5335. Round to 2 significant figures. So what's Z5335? 1.6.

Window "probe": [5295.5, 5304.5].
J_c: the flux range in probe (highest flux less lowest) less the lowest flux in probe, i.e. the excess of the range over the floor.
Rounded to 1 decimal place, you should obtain -12.6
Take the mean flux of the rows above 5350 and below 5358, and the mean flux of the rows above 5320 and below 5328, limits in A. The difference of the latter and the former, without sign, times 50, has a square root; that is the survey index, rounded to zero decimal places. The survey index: 12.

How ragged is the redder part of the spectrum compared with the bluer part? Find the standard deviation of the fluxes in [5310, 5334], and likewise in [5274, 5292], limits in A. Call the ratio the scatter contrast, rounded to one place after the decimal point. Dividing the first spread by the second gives 1.2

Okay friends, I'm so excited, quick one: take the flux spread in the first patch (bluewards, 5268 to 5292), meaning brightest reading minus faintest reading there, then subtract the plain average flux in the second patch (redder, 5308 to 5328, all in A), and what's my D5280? -10.5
